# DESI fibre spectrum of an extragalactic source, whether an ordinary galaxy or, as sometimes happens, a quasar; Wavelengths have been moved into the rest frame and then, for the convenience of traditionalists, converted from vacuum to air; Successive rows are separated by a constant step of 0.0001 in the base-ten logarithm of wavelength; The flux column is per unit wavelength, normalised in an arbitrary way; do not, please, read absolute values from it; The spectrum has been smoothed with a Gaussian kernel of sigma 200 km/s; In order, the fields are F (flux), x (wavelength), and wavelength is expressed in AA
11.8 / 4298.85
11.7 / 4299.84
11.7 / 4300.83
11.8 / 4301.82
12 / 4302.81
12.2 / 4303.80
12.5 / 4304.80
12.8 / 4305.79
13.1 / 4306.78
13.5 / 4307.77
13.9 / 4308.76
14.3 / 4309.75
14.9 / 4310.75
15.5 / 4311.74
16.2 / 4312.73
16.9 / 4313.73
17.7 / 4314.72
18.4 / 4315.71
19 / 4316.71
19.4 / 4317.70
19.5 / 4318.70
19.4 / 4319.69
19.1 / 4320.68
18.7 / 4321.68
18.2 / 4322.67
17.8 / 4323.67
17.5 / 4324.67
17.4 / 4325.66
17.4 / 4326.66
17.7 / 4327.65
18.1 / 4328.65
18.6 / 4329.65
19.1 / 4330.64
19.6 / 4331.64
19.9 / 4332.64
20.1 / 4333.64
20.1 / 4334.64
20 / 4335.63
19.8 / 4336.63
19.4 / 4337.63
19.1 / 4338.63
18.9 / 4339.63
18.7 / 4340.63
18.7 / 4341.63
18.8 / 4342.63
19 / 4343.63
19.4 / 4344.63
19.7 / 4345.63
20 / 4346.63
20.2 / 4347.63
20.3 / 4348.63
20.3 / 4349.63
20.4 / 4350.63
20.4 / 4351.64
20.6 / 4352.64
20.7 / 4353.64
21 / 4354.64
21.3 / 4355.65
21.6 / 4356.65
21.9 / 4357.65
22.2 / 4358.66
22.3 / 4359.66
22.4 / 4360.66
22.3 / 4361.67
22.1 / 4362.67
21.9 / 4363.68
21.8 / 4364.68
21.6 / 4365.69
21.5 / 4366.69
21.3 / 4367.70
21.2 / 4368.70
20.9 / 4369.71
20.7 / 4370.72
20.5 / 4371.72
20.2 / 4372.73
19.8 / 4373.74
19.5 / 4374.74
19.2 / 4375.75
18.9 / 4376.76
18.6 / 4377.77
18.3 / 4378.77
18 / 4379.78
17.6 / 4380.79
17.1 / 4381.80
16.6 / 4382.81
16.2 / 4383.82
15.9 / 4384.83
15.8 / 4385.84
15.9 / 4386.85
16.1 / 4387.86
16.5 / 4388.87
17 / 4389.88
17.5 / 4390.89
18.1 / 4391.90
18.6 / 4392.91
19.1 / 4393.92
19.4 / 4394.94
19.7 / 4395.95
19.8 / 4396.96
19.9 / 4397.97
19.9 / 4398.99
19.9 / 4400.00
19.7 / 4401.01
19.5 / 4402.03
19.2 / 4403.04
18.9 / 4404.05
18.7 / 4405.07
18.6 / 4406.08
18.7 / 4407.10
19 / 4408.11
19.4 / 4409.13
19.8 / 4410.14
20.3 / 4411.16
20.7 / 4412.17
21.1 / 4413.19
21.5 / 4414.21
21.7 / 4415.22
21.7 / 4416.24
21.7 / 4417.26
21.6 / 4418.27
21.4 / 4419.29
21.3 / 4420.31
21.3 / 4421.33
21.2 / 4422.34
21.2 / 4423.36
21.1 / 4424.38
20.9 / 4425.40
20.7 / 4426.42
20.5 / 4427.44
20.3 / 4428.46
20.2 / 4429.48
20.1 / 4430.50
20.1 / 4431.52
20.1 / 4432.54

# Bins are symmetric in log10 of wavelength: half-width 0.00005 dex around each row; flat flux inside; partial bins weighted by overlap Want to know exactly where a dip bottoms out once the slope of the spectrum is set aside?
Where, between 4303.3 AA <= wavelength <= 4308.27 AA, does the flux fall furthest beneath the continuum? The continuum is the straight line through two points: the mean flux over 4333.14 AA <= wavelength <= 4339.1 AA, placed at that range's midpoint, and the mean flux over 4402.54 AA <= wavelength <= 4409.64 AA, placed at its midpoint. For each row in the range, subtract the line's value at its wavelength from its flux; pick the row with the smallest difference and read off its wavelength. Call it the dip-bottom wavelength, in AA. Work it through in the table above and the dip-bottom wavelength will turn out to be 4303.80 AA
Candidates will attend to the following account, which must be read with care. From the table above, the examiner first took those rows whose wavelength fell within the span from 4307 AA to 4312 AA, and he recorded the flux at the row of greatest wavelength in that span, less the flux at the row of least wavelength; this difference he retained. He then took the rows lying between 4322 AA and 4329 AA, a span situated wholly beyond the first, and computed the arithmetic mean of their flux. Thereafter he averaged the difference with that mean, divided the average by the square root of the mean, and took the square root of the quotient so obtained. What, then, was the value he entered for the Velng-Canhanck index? 1.53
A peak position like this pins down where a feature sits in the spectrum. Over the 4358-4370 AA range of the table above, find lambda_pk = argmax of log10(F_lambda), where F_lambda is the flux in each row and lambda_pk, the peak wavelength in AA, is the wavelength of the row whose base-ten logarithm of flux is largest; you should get 4360.66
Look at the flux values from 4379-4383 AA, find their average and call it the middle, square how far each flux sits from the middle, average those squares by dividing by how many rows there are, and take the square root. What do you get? 0.53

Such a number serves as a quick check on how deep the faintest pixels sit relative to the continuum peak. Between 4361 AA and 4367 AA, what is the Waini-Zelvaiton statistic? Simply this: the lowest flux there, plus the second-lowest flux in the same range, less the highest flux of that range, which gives 20.8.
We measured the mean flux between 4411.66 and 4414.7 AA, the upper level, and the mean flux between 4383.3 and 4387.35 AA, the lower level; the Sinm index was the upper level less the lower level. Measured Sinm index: 5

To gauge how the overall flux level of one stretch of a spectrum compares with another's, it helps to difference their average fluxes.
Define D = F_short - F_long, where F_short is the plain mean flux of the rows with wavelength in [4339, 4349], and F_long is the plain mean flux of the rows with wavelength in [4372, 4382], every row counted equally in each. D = 0.6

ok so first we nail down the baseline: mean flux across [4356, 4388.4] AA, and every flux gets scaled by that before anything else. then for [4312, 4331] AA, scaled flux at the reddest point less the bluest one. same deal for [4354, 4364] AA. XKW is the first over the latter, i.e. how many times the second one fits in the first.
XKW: 3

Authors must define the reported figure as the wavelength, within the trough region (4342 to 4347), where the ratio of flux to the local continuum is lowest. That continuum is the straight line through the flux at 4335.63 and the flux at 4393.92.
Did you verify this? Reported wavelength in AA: 4342.63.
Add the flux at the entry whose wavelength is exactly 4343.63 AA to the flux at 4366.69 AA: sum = 40.5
